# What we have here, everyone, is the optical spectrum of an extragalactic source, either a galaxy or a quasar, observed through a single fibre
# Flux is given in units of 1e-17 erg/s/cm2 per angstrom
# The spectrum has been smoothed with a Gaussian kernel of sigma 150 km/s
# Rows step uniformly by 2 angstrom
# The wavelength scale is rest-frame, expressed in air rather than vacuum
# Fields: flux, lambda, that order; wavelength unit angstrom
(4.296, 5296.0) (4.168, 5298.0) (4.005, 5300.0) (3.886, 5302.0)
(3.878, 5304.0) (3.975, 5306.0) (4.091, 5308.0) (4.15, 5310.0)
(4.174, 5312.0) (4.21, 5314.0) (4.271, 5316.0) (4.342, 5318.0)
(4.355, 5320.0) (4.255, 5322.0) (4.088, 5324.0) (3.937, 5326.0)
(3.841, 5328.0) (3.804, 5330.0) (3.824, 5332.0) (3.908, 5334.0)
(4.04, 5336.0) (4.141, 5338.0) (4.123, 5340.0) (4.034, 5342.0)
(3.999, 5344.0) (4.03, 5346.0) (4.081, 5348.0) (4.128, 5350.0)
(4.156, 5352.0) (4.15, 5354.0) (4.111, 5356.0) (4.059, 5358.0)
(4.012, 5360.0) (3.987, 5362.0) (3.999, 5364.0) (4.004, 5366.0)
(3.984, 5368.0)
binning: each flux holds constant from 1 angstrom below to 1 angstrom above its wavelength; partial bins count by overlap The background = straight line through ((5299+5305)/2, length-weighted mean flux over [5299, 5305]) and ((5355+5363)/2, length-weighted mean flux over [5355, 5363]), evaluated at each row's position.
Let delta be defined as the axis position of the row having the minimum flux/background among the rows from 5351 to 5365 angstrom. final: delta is 5362.0 angstrom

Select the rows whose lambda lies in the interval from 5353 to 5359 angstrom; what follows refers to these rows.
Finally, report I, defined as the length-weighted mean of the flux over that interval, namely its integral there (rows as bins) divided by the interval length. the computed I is 4.11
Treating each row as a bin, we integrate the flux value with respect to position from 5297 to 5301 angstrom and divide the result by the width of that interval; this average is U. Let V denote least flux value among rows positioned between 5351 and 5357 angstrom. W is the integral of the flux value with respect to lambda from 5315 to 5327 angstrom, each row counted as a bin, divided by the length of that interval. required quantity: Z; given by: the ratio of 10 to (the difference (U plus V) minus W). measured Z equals 2.51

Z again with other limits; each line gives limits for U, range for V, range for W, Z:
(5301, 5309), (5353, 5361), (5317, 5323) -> 2.74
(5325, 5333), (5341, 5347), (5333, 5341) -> 2.63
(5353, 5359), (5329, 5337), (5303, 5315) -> 2.61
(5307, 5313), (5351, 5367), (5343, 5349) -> 2.45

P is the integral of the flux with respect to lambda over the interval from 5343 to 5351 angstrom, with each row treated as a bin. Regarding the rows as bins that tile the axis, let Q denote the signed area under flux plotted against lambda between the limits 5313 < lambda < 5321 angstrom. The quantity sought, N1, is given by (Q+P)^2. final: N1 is 4467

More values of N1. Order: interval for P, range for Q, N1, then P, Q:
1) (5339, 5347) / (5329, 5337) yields 4035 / 32.4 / 31.2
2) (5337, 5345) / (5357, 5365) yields 4187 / 32.6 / 32.1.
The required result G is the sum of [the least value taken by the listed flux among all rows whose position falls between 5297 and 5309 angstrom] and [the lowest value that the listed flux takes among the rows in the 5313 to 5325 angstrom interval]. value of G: 7.97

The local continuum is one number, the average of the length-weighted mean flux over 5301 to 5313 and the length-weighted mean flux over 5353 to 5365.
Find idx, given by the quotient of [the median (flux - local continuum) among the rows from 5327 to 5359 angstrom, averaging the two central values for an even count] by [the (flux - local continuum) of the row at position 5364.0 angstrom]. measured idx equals -0.25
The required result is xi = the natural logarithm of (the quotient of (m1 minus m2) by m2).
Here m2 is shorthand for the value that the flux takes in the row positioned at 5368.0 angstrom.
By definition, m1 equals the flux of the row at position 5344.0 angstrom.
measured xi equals -5.6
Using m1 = 3.999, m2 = 3.984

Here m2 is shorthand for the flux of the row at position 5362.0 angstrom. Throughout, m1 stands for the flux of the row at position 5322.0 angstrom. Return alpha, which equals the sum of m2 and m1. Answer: 8.24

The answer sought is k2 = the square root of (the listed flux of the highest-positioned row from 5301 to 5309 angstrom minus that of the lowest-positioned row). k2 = 0.45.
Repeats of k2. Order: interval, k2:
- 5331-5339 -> 0.56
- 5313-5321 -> 0.38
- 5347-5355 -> 0.26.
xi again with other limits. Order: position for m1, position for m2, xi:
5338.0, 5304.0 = -2.7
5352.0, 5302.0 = -2.7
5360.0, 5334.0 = -3.6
